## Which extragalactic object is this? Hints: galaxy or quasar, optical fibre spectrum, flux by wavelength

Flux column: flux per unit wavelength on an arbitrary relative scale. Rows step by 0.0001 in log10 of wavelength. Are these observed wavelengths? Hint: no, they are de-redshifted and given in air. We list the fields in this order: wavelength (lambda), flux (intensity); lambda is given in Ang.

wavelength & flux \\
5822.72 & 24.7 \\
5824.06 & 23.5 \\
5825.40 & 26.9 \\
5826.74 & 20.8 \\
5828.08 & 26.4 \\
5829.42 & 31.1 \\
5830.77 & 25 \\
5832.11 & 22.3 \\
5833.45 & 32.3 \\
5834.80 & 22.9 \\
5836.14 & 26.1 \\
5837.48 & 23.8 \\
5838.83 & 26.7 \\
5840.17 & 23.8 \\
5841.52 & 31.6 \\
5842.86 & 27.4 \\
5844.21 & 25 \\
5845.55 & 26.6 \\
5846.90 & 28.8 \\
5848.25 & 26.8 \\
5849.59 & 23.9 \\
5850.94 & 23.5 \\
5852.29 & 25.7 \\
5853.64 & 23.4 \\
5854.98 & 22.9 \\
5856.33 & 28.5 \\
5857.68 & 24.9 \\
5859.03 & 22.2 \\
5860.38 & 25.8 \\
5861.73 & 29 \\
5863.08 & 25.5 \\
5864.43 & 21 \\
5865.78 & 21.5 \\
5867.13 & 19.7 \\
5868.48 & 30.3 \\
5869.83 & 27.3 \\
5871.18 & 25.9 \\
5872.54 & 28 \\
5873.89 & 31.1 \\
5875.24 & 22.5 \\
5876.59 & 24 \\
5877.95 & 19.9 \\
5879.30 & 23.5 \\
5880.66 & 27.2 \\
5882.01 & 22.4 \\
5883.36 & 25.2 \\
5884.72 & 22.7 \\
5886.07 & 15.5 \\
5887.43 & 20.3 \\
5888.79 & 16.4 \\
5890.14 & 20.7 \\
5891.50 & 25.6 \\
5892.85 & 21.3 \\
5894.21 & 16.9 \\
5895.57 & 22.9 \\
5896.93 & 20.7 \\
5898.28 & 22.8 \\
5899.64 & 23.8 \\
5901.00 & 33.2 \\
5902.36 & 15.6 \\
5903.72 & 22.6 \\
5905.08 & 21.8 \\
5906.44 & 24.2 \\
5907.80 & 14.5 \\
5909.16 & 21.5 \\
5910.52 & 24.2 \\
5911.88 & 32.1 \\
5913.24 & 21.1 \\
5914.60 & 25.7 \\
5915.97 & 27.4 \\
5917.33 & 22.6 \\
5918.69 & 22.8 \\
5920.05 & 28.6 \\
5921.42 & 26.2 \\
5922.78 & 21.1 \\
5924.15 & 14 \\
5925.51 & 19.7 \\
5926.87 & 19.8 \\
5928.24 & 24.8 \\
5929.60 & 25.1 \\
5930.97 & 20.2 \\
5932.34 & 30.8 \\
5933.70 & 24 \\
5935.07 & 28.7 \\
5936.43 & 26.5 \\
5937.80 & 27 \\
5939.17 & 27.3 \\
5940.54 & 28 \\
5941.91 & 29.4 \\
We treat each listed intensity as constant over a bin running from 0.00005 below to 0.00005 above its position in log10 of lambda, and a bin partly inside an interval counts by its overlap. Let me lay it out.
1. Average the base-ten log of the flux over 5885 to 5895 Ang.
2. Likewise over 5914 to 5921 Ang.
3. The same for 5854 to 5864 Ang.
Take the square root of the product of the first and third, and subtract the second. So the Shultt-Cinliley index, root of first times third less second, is -0.06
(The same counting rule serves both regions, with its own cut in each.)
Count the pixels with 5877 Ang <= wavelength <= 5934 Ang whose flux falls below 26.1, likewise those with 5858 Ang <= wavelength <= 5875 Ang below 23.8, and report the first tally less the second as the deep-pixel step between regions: 31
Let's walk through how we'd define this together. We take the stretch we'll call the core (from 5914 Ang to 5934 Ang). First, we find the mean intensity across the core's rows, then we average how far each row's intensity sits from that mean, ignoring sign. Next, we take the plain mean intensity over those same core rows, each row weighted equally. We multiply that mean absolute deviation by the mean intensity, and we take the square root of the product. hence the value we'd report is 8.8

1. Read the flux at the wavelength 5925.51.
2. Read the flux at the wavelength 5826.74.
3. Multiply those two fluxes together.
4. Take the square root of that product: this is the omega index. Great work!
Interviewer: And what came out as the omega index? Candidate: 20.2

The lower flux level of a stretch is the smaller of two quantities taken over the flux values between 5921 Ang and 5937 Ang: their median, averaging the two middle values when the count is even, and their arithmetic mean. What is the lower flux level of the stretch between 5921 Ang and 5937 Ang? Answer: 23.4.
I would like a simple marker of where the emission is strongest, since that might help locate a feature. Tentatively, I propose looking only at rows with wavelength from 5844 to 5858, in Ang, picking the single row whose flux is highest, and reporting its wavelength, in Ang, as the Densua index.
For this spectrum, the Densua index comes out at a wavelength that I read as 5846.90 Ang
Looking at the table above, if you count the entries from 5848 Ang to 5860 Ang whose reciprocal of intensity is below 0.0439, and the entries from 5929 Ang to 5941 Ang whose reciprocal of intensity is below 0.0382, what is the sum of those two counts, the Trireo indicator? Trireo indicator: 14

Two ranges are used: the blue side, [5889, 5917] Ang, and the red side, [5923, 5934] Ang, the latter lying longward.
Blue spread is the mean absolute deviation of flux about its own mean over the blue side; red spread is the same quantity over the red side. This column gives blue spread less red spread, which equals -0.60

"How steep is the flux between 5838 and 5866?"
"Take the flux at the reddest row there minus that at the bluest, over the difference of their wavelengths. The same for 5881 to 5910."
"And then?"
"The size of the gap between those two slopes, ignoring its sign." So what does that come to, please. 0.16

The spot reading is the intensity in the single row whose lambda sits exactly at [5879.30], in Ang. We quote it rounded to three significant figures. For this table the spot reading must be 23.5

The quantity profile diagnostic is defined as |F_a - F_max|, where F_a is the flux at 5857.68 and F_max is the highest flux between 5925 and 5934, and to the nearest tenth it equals 5.9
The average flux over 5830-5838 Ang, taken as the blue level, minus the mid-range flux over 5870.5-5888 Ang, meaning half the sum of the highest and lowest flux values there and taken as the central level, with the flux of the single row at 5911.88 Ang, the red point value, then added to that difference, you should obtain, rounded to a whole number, 34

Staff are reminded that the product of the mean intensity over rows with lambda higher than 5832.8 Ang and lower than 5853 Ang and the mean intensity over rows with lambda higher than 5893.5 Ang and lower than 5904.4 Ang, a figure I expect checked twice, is 587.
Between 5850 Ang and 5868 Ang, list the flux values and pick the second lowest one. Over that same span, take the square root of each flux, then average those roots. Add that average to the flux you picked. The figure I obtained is 25.9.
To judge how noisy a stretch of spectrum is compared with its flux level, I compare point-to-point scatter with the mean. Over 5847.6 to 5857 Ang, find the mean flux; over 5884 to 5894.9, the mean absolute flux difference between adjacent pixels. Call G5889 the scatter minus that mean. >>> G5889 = -20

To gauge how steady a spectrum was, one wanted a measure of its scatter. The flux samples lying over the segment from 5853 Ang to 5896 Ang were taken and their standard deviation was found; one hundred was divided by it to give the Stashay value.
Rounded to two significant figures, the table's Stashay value 26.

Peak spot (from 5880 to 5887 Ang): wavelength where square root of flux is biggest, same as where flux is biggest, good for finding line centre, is 5880.66 Ang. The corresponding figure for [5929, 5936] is 5932.34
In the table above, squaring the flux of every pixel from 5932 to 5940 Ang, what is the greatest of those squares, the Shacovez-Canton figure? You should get 949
